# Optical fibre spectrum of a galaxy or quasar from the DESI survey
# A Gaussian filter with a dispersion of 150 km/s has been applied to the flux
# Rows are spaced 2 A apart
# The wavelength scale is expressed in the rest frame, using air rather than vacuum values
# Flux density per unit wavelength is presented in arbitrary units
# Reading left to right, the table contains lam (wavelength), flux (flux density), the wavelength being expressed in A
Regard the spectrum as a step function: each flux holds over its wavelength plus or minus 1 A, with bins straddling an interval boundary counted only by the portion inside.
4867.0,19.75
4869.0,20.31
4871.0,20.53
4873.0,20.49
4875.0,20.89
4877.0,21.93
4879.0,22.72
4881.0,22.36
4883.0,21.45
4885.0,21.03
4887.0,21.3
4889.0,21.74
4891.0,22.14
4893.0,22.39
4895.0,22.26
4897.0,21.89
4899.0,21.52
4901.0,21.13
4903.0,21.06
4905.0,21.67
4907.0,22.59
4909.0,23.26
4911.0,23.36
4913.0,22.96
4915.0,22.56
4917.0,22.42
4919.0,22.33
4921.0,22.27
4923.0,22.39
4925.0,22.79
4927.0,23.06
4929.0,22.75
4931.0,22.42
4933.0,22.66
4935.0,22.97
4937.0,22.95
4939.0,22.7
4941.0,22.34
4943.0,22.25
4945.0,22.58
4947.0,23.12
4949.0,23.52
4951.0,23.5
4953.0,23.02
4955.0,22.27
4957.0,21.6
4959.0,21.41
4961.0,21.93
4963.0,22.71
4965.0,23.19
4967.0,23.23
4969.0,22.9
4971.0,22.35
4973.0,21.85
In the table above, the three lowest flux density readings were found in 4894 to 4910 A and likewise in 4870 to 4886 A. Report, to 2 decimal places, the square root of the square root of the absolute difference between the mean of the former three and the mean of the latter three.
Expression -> 0.88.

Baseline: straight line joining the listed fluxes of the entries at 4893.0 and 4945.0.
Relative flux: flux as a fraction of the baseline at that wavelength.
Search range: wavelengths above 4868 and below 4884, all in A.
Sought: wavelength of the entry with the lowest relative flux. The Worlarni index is 4869.0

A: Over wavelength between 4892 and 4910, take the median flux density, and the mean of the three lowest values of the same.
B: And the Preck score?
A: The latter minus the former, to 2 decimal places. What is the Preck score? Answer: -0.65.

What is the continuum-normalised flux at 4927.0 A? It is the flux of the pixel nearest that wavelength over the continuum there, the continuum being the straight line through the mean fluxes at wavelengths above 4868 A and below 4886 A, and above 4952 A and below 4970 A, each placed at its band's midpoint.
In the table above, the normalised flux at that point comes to 1.05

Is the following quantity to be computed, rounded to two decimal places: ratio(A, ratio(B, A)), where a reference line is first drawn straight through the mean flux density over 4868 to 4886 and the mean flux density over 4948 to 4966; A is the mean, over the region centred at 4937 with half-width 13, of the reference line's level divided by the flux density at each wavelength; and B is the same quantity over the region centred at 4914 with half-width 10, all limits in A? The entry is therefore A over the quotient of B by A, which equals 0.98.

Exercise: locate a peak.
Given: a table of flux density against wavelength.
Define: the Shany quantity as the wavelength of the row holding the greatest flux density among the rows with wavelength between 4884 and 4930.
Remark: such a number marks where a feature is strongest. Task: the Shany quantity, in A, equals 4911.0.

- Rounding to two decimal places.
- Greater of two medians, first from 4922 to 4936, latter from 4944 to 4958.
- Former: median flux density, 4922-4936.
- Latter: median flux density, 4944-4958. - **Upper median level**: 23.02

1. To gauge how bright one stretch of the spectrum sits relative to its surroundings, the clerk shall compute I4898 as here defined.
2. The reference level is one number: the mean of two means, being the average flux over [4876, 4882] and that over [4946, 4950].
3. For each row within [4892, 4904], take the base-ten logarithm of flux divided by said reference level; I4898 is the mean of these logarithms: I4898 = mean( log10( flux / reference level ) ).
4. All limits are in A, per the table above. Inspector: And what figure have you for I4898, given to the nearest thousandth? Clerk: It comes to -0.022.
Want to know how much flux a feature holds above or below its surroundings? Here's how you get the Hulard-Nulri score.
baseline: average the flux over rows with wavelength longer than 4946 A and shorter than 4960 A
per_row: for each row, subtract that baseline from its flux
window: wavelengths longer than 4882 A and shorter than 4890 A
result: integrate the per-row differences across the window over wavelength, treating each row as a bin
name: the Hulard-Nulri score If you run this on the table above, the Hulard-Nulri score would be -10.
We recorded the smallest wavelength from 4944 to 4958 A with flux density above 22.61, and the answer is 4947.0 A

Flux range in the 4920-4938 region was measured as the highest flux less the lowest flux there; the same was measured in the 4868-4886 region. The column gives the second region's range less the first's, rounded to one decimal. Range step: 1.6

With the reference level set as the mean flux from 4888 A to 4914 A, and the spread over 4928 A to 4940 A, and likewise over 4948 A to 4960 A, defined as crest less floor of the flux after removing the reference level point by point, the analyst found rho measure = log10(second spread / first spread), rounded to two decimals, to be 0.58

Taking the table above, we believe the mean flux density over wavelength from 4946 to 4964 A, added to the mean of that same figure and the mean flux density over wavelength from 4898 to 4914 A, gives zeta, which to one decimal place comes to 44.9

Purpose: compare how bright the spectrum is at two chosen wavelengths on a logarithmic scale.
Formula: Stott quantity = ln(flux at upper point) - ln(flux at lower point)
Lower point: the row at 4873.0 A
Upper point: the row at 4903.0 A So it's 0.03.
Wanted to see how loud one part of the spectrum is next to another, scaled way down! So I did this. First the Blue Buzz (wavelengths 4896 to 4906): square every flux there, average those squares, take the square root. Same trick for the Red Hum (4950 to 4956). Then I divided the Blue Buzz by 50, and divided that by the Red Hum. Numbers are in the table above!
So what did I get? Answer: 0.0187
